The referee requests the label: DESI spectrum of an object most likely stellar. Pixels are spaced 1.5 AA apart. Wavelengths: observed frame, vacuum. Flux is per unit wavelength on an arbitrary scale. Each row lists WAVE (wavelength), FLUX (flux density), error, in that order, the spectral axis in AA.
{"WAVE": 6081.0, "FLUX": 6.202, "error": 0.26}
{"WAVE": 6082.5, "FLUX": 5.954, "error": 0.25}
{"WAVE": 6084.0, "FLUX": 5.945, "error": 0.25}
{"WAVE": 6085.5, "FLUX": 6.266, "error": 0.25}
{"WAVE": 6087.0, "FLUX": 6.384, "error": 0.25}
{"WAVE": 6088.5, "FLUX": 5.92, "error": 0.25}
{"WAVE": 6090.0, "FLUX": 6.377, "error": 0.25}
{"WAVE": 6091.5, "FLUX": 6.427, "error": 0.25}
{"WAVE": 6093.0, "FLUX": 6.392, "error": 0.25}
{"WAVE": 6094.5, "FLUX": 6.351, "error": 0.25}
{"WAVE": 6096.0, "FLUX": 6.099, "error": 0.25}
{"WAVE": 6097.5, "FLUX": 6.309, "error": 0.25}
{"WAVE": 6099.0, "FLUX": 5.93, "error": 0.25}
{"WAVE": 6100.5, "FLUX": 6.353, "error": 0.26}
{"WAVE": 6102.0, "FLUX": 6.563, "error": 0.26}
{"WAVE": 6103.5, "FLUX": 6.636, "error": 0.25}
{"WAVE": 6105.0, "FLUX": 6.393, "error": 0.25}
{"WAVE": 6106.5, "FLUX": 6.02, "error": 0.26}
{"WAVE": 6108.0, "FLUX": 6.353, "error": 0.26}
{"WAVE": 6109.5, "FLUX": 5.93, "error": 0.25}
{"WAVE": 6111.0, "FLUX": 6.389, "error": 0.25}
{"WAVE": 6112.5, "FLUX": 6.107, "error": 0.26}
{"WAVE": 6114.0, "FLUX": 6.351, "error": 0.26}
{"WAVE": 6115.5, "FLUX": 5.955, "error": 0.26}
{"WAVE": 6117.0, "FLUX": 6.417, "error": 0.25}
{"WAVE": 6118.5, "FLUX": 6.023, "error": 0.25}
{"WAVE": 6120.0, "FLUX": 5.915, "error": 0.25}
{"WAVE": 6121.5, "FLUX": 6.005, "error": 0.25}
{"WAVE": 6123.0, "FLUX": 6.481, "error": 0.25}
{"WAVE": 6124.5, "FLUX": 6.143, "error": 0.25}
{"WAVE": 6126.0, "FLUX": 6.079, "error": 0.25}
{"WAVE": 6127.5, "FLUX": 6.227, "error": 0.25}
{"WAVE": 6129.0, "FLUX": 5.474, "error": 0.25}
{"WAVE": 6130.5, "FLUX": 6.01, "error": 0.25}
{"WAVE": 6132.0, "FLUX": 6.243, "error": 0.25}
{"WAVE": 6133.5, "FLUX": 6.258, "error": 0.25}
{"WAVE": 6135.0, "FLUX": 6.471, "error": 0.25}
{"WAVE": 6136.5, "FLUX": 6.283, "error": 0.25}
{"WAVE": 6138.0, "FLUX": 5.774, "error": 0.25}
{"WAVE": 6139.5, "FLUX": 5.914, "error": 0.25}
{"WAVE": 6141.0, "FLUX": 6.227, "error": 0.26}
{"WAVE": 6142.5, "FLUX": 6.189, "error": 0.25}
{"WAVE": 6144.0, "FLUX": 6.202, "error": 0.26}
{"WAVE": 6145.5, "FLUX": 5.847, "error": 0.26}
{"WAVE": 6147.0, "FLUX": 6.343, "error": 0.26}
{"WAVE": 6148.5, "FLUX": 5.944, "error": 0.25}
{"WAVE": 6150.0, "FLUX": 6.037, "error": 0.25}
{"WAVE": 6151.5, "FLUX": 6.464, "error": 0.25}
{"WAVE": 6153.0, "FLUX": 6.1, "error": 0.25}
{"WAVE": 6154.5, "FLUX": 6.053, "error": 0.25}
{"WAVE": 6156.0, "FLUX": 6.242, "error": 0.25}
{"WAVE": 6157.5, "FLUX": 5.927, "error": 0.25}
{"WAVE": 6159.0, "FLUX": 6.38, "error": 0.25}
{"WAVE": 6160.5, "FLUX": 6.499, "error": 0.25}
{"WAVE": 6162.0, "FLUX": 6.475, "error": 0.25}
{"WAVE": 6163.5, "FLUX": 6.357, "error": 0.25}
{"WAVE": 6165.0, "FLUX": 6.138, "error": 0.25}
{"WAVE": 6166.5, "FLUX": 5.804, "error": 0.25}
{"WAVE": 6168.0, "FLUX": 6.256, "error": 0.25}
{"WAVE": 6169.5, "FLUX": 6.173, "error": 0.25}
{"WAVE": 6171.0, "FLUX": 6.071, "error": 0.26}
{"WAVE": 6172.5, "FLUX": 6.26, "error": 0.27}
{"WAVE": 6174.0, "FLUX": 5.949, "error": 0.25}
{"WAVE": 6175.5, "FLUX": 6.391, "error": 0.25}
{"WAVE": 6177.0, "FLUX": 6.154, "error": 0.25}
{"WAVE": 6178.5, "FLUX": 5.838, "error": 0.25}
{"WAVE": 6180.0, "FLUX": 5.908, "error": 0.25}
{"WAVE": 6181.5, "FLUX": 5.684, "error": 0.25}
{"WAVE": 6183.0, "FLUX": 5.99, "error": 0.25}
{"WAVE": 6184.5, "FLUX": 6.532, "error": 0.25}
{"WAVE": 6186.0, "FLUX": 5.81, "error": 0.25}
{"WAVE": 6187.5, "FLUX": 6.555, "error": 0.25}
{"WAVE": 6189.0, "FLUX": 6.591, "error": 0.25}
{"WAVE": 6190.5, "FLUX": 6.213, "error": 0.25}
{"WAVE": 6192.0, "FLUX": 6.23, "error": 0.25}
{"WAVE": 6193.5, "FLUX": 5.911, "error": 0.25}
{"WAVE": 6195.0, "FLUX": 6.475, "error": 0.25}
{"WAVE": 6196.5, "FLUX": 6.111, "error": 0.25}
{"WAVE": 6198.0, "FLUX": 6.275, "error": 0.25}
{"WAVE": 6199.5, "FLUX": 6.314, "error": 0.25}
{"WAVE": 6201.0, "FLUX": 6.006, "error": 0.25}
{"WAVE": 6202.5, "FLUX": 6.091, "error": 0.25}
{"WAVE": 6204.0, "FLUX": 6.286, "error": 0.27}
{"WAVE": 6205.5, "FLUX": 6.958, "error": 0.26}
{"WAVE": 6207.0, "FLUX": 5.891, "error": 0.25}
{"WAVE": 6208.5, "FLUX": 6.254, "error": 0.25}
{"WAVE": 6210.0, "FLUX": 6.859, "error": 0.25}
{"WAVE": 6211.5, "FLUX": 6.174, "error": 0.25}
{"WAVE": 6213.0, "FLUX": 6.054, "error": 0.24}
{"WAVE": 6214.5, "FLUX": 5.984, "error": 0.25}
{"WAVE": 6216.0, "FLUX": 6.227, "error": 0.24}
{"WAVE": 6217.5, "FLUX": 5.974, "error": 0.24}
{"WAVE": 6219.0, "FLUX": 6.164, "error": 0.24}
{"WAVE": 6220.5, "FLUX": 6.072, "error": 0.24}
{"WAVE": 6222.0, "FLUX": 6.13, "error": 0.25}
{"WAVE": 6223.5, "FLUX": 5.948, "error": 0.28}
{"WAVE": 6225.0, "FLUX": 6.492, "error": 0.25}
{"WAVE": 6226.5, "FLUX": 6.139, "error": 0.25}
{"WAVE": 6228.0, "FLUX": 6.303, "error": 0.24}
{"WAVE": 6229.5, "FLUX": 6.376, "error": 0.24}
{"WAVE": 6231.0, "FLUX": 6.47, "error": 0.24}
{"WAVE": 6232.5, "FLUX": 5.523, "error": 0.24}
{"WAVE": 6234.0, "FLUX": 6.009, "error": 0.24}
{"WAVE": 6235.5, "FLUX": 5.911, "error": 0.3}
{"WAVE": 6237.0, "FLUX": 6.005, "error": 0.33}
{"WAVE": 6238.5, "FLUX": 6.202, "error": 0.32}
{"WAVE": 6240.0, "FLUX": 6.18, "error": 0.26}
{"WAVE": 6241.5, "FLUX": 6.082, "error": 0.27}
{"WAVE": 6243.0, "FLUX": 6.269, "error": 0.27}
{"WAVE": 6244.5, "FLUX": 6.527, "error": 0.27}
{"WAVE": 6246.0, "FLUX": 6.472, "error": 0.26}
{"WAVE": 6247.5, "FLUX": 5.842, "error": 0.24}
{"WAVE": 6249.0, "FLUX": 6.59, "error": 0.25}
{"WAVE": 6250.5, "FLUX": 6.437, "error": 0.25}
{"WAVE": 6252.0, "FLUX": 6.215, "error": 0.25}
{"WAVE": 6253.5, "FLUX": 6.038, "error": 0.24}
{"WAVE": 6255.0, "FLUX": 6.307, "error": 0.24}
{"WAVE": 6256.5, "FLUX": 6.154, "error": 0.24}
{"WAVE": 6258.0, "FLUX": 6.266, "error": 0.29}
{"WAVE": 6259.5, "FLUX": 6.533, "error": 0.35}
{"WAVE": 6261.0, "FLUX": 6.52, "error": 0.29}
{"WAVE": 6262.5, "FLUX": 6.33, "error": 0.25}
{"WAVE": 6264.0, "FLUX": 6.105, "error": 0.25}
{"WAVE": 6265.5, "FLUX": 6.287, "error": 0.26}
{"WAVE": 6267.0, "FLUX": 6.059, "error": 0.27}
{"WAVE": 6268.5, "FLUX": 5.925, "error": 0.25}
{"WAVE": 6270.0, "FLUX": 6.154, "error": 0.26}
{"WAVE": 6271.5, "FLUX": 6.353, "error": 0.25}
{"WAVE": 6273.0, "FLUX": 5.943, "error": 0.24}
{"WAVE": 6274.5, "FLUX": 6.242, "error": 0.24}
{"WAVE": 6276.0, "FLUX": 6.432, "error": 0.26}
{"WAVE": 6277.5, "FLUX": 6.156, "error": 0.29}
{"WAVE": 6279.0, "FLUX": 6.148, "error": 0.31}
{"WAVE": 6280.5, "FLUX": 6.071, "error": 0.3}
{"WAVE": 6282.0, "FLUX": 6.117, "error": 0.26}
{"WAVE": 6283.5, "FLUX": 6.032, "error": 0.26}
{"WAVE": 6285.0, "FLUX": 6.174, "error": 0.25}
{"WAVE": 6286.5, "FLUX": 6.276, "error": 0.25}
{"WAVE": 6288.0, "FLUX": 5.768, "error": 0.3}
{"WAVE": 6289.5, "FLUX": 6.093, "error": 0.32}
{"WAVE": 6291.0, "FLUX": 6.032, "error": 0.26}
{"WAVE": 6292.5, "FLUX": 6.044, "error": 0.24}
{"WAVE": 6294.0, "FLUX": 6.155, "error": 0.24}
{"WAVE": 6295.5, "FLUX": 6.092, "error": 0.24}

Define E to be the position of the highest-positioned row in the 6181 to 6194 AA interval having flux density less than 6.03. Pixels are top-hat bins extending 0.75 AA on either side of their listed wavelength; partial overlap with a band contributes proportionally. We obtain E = 6193.5 AA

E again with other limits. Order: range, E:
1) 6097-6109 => 6106.5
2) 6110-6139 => 6138.0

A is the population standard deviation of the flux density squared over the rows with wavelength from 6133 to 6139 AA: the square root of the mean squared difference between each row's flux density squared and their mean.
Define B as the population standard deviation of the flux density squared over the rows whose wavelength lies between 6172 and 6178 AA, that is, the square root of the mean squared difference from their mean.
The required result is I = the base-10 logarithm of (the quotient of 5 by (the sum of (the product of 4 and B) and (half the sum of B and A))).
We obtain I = -0.32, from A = 3.1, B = 2.0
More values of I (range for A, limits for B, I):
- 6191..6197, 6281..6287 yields -0.09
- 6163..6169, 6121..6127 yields -0.36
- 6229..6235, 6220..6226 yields -0.43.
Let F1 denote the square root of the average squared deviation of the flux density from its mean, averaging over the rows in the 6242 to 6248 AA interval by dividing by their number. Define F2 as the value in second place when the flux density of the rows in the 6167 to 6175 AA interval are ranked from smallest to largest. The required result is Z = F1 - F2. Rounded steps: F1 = 0.27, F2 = 6.071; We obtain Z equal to -5.80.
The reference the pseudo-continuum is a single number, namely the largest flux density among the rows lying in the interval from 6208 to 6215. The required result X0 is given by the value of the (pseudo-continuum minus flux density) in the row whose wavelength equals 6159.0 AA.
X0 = 0.48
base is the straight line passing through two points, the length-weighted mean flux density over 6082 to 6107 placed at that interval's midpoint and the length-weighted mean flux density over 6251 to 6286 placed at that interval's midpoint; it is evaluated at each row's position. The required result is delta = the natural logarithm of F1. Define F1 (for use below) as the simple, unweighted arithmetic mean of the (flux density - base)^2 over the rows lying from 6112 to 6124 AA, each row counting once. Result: -2.9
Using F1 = 0.053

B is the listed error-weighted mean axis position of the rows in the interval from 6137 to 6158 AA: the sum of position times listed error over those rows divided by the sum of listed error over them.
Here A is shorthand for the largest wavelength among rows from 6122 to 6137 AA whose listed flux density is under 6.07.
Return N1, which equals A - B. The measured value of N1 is -17.2 AA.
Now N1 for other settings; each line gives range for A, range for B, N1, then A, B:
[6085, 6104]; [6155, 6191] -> -74.2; 6099.0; 6173.2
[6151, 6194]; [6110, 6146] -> 65.2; 6193.5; 6128.3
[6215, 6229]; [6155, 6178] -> 57.0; 6223.5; 6166.5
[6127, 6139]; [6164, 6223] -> -55.3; 6138.0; 6193.3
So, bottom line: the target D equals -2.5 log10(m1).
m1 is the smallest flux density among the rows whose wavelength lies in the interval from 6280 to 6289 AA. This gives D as -1.903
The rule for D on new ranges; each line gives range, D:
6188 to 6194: -1.929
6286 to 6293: -1.903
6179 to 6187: -1.887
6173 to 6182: -1.887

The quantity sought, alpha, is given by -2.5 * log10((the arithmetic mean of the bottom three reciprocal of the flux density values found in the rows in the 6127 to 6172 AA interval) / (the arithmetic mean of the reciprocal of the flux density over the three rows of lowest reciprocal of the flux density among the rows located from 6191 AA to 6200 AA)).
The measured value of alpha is 0.02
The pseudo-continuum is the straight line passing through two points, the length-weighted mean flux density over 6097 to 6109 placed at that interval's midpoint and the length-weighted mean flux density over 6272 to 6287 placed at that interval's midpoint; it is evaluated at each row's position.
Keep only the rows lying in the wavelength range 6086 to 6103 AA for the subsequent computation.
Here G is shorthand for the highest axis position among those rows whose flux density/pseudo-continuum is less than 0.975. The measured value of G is 6099.0 AA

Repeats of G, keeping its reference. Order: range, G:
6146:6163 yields 6157.5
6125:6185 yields 6183.0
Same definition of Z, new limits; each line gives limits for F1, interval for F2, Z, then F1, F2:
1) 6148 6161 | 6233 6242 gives -5.80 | 0.21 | 6.005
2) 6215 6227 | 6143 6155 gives -5.79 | 0.16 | 5.944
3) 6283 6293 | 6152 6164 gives -5.91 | 0.15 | 6.053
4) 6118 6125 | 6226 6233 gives -5.94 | 0.20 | 6.139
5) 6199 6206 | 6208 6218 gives -5.65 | 0.33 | 5.984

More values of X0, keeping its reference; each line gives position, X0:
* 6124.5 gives 0.72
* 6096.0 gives 0.76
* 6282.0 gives 0.74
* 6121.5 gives 0.85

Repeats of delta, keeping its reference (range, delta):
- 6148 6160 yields -3.1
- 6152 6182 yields -2.8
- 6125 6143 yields -2.4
